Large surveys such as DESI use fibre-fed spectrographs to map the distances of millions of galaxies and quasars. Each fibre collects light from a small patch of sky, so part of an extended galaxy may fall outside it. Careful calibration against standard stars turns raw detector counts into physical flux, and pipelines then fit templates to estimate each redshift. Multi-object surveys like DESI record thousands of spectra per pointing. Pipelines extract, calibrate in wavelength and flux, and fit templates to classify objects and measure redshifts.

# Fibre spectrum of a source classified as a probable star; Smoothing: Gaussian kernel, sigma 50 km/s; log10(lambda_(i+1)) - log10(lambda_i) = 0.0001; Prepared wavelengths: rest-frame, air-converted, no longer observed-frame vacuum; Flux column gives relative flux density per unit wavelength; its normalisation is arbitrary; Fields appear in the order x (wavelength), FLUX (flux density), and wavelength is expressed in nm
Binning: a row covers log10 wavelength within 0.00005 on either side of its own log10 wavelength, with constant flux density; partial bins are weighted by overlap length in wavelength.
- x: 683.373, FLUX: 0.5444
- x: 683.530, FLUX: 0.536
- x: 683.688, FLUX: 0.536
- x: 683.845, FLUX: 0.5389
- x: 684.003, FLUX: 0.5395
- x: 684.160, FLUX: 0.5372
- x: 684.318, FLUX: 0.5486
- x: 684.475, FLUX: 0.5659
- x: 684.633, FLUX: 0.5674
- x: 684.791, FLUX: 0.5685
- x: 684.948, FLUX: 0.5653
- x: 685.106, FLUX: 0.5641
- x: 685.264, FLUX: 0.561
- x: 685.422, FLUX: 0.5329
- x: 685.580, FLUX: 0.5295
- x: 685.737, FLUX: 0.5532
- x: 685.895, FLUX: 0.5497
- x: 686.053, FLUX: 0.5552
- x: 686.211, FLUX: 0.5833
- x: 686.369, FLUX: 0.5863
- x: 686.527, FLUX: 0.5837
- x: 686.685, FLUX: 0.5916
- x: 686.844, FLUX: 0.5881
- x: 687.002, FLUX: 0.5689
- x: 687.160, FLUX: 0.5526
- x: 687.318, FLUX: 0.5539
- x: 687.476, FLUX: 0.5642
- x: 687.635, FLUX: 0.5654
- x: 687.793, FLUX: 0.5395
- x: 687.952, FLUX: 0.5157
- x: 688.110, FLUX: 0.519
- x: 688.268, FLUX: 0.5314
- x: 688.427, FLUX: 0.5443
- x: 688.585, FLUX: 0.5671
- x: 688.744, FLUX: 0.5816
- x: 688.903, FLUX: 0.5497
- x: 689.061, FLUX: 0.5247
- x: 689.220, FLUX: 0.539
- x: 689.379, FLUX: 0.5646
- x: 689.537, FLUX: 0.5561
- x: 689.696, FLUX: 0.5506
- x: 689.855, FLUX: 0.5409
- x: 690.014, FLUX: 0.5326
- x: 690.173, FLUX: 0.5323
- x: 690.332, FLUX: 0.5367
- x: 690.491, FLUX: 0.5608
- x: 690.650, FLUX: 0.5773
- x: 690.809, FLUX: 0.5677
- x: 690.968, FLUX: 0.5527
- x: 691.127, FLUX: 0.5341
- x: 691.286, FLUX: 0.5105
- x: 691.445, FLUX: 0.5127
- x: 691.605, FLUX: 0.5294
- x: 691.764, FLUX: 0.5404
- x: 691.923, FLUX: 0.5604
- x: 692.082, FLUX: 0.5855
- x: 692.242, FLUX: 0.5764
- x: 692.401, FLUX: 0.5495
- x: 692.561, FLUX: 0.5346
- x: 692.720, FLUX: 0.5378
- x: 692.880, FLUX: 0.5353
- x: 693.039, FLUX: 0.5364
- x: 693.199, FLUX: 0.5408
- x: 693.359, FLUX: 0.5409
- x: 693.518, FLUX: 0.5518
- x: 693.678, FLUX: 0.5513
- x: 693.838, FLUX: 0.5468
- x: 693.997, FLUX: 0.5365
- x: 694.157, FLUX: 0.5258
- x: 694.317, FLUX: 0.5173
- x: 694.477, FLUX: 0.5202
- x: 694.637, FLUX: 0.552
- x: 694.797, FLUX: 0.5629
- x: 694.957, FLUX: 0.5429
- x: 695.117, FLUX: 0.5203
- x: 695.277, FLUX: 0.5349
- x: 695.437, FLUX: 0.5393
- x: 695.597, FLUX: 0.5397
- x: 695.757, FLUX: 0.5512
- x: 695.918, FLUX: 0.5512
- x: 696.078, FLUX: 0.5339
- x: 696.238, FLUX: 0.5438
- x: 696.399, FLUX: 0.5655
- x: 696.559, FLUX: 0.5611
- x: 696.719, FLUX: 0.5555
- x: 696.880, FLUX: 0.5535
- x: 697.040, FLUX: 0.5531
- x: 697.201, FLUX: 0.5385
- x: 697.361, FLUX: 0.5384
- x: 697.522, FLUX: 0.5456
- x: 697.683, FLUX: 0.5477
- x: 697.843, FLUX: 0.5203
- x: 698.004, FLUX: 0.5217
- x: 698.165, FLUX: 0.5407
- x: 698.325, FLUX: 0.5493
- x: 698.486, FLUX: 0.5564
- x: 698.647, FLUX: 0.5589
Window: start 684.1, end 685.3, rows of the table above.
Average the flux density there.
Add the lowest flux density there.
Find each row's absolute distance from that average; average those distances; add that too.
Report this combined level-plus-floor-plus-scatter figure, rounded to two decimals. 1.11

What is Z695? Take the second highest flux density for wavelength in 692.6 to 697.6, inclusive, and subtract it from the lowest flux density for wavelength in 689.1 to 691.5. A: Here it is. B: -0.052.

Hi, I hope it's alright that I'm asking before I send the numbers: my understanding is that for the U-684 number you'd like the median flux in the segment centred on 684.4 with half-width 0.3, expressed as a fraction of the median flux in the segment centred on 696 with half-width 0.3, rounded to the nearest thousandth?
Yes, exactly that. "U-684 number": 1.018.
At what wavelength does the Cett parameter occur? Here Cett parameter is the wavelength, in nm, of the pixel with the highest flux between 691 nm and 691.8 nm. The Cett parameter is 691.764 nm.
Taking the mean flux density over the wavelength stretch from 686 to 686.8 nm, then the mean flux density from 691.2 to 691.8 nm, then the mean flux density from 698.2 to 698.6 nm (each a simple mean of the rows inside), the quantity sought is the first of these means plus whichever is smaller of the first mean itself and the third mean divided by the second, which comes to 1.16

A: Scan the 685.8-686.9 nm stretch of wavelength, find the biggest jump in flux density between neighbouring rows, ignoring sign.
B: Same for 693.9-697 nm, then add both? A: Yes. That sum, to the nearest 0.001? 0.060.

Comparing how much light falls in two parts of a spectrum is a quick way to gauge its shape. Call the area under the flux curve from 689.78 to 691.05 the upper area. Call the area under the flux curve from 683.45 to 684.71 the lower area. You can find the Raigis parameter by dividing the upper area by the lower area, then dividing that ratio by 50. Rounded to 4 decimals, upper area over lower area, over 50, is 0.0203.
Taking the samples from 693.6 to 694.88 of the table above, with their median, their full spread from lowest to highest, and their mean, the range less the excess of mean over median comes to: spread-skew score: 0.048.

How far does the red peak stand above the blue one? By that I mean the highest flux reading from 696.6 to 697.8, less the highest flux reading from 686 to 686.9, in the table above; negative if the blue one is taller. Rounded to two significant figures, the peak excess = -0.036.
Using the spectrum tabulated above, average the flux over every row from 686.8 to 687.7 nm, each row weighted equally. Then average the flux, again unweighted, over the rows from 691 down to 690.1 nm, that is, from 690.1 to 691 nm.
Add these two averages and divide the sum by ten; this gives 0.112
